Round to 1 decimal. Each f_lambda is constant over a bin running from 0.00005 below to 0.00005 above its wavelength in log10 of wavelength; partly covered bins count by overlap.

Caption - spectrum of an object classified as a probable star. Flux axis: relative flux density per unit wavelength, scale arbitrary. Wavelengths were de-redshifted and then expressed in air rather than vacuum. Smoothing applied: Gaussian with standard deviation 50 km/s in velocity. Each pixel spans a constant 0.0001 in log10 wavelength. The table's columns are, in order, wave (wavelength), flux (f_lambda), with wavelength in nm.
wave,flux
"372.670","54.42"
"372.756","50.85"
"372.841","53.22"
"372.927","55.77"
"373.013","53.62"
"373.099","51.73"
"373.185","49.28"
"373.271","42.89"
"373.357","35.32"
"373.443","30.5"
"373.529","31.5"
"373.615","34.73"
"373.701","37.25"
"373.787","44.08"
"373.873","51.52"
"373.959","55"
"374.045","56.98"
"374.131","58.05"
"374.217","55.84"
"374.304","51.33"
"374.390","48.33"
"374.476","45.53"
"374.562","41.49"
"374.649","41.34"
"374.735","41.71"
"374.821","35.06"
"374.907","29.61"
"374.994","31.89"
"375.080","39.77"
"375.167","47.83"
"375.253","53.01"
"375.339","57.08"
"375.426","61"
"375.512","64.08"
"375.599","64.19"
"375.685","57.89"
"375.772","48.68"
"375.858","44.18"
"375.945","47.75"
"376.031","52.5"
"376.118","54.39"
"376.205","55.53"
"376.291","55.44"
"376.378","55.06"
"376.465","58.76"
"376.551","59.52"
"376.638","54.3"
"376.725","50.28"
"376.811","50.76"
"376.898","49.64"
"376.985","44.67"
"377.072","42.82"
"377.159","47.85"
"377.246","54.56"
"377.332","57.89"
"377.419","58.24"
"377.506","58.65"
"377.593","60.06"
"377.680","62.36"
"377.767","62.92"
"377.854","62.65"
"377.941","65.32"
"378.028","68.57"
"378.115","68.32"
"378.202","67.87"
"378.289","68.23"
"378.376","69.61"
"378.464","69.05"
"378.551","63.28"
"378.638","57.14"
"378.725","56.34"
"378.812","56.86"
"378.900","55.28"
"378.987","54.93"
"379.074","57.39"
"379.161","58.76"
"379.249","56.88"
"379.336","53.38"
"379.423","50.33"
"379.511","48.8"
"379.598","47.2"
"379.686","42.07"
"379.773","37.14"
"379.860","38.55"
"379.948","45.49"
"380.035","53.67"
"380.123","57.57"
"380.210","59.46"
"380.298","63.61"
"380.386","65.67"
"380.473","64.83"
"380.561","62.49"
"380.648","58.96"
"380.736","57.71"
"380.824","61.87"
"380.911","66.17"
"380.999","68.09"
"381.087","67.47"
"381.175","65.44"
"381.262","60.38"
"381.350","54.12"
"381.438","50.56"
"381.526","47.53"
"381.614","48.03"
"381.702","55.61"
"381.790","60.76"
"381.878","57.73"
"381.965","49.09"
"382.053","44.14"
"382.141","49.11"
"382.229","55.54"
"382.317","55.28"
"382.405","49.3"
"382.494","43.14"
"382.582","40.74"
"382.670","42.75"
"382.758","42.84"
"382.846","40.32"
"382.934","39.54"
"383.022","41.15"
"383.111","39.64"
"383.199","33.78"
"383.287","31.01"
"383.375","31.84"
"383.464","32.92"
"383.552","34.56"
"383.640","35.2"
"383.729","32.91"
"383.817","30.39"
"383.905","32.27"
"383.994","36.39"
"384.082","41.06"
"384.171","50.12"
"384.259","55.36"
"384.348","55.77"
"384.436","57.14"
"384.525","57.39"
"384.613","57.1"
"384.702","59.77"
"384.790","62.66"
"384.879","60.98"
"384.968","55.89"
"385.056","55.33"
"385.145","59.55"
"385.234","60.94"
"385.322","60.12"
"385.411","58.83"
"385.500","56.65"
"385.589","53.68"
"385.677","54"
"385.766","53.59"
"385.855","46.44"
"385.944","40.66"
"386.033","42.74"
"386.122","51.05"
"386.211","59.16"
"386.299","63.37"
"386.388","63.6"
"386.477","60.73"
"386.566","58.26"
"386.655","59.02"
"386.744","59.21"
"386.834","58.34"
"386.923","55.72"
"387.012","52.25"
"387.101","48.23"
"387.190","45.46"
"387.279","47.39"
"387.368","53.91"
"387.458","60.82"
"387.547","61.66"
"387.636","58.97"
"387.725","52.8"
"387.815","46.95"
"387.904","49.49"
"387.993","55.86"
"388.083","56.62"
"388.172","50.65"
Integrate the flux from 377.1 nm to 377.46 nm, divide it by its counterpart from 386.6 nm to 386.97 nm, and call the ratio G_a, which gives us 0.9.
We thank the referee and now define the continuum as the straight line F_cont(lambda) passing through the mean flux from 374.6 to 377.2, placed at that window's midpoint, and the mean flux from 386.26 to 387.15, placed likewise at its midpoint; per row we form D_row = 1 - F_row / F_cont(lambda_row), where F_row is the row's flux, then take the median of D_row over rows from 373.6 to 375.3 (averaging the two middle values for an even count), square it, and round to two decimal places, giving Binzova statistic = 0.01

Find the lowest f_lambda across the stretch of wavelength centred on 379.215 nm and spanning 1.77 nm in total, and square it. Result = 1379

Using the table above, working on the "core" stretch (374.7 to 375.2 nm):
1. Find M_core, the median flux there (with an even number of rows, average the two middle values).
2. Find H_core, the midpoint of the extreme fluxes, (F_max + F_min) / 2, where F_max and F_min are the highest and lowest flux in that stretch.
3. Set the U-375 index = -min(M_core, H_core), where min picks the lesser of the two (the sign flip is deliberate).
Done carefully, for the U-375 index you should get -37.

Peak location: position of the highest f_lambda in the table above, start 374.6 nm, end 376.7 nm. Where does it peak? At 375.599 nm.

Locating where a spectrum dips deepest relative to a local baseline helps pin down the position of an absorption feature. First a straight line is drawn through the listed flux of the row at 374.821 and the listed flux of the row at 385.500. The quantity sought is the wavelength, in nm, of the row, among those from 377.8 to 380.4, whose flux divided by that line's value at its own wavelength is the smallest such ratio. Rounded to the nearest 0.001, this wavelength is 379.773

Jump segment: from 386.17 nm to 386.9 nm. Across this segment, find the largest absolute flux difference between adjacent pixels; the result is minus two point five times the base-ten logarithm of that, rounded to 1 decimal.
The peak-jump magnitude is -1.6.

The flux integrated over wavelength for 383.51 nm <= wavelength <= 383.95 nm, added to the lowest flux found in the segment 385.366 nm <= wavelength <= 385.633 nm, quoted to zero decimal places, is 68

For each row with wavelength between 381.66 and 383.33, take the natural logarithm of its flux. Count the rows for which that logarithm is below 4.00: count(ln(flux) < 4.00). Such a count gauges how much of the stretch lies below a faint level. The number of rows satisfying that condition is 14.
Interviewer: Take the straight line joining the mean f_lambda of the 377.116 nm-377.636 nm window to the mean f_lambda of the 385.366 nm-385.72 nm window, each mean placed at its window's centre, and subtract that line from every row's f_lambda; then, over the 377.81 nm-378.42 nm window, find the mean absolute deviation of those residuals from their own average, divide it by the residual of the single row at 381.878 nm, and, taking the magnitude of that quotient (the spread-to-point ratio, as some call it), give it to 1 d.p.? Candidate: 1.1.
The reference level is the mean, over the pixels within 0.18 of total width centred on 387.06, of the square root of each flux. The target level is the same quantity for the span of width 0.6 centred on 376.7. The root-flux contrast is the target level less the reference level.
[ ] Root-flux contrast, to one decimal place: 0.2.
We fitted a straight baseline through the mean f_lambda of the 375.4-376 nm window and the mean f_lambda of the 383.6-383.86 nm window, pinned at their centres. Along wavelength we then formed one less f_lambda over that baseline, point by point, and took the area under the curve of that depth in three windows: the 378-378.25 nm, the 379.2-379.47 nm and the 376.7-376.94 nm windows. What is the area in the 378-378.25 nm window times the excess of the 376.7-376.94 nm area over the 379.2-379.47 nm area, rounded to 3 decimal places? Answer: -0.006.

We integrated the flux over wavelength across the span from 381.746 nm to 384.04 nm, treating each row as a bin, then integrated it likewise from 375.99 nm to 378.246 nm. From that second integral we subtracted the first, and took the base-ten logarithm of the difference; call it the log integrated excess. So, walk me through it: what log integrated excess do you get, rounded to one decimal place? 1.5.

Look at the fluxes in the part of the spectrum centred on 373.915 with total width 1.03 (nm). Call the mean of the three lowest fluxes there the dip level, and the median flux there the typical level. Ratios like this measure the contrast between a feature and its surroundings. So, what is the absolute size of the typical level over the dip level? 1.55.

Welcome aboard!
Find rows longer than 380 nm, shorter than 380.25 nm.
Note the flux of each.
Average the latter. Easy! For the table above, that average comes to 57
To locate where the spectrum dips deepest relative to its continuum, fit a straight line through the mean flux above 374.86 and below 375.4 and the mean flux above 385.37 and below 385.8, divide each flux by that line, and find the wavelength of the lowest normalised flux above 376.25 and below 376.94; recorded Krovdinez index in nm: 376.898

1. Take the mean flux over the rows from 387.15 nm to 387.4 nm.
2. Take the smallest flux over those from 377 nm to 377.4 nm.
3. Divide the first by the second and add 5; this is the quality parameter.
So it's 6.1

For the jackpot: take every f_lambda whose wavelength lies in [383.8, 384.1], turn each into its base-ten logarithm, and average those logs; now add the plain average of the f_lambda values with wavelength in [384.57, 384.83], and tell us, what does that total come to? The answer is 61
